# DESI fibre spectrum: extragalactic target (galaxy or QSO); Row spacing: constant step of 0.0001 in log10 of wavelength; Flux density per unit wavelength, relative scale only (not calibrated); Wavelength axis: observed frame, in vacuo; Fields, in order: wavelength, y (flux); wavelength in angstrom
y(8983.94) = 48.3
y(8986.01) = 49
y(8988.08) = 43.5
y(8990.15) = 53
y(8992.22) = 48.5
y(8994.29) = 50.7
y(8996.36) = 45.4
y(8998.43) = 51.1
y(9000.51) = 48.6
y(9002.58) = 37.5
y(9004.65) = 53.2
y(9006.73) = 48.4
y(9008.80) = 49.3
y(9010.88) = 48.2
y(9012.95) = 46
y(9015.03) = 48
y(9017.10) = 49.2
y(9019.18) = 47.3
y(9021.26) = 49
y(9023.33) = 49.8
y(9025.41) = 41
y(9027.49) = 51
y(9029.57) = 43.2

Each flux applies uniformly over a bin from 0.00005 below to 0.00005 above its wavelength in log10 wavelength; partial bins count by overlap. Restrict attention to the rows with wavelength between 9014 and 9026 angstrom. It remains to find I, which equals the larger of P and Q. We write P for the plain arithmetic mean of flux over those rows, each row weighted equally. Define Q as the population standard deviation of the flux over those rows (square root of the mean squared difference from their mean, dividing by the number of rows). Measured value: 47.4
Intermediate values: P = 47.38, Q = 3.0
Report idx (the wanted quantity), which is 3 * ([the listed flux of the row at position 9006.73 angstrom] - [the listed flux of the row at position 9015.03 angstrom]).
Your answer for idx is 1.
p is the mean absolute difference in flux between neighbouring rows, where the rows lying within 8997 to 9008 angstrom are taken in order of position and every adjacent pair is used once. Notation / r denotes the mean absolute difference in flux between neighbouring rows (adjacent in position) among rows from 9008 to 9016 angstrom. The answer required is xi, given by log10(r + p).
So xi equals 1.01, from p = 8.5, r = 1.8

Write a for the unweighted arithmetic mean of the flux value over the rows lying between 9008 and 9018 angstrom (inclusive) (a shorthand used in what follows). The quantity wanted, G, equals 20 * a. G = 963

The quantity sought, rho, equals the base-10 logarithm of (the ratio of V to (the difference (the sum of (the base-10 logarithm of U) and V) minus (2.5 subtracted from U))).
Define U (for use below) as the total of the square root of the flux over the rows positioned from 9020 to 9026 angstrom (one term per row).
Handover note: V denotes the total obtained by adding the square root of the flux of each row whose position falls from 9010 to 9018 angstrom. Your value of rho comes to 0.40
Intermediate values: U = 20.5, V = 27.7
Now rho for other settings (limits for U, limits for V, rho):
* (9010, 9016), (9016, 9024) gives 0.40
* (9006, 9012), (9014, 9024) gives 0.29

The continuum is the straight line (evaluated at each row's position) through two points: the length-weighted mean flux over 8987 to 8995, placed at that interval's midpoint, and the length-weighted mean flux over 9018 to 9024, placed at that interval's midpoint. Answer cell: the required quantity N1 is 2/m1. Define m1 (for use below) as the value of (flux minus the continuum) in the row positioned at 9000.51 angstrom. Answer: -10.5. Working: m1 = -0.2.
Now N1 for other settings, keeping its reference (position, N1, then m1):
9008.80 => 3.5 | 0.6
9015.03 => -2.9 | -0.7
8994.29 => 1.1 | 1.9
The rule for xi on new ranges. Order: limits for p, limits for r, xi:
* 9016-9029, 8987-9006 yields 1.07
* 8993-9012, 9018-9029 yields 1.05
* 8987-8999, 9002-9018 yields 0.97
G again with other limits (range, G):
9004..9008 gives 1016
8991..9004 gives 939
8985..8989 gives 925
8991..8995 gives 992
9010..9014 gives 942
